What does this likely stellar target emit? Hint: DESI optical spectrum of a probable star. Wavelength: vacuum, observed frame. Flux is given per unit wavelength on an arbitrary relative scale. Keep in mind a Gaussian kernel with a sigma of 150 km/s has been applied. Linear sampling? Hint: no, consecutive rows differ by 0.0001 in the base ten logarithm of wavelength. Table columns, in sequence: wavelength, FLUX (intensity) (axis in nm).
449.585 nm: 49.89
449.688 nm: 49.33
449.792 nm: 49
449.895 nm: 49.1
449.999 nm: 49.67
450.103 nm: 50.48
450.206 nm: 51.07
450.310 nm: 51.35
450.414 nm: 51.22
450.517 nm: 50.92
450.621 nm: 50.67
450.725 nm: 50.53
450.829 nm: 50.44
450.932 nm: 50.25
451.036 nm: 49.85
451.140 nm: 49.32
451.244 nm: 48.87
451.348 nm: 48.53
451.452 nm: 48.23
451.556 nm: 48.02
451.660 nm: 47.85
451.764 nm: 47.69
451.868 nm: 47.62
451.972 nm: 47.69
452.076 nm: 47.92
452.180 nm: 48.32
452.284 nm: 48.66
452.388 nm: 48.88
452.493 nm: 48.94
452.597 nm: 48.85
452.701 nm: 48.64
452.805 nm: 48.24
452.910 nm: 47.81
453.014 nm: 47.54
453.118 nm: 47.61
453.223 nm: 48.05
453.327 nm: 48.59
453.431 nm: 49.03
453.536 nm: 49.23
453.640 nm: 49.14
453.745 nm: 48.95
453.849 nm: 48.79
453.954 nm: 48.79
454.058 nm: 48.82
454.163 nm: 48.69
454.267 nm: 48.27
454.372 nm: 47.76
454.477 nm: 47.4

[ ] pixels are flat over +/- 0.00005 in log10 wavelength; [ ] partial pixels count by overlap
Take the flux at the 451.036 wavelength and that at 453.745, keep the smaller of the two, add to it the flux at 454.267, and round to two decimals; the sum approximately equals 97.22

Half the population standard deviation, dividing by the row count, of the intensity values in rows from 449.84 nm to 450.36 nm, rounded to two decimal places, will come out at 0.42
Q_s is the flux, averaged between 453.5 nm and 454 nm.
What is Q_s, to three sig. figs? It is 49.0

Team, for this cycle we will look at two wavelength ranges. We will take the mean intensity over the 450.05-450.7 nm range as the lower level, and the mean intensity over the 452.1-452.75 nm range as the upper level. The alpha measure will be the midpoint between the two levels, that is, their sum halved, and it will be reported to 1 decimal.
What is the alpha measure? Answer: 49.8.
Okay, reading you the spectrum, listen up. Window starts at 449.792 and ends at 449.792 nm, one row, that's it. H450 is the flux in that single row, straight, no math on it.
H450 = 49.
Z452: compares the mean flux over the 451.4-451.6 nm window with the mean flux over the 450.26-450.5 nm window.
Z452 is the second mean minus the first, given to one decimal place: 3.2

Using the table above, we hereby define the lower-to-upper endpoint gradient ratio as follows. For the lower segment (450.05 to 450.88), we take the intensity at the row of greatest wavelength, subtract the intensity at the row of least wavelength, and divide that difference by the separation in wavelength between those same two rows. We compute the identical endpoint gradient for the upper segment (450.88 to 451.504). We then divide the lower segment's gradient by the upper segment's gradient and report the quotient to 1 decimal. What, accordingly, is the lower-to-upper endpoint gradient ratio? 0.0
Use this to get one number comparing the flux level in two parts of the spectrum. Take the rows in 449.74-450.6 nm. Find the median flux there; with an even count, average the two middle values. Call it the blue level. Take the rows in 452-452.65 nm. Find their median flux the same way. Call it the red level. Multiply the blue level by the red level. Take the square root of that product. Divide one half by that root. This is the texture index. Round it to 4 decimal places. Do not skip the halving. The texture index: 0.0101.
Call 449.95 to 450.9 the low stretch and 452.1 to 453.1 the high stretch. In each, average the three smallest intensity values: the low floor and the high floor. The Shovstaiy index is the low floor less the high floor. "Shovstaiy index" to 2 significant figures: 2.3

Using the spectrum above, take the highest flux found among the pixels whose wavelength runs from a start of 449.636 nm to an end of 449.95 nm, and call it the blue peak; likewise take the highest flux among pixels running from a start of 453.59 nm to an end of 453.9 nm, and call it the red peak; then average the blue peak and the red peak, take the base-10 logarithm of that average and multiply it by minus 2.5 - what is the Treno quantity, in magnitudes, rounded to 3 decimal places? -4.231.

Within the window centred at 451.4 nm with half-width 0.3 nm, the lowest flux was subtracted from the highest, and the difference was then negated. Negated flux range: -1.47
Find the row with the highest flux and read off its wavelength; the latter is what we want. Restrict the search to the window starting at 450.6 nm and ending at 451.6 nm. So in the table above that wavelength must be 450.621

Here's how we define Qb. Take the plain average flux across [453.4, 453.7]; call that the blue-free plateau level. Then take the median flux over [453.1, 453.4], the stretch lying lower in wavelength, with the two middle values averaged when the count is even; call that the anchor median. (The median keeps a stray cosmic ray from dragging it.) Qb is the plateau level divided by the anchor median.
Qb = 1.02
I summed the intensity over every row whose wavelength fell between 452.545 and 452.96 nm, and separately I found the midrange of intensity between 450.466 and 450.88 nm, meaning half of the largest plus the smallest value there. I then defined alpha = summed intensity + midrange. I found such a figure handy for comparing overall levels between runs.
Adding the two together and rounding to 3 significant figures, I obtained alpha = 244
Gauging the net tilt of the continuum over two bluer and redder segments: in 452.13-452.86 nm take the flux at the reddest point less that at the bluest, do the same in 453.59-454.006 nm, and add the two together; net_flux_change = -0.4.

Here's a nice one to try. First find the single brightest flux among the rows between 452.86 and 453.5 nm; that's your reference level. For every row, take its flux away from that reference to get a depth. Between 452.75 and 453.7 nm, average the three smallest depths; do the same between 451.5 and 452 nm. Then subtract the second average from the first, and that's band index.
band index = -1.3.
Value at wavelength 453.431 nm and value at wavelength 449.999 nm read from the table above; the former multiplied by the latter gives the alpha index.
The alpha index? 2435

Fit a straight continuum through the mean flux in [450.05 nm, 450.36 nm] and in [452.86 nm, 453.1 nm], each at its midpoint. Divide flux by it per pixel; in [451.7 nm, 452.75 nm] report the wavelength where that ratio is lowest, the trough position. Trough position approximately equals 451.764 nm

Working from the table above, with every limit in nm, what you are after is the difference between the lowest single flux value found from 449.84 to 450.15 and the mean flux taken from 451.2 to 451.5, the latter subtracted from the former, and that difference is 0.6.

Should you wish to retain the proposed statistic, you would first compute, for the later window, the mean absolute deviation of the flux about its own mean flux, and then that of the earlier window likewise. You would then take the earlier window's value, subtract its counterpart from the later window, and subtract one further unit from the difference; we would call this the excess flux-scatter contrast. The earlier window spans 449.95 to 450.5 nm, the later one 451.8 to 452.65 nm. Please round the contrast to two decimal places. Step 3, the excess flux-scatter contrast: -0.93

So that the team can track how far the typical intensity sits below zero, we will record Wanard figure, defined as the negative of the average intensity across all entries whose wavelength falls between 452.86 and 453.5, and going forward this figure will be -48.1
